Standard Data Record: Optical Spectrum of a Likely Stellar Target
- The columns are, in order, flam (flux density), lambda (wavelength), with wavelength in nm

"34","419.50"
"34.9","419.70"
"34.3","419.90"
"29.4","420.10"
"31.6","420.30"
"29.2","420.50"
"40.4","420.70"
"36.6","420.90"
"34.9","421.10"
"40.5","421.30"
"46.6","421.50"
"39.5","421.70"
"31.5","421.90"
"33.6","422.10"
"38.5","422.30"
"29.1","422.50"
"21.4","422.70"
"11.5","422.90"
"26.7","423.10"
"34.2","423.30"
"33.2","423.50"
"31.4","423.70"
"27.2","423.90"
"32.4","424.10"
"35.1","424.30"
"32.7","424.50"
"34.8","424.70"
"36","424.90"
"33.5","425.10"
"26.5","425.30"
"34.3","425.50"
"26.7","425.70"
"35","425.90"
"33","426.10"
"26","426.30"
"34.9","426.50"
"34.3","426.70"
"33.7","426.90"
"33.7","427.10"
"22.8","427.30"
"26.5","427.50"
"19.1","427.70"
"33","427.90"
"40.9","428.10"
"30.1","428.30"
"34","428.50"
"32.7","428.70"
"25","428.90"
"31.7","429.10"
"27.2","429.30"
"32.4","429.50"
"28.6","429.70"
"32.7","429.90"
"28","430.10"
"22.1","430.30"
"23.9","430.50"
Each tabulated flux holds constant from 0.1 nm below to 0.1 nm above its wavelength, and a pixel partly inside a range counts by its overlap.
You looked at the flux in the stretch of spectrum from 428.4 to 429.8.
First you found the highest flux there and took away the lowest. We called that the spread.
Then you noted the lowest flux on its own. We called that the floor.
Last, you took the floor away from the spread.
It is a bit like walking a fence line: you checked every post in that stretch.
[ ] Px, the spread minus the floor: -16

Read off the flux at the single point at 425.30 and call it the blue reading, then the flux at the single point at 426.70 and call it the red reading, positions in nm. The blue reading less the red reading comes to -8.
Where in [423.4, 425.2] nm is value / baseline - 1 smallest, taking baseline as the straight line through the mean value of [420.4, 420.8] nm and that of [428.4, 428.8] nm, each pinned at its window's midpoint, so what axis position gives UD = 423.90 nm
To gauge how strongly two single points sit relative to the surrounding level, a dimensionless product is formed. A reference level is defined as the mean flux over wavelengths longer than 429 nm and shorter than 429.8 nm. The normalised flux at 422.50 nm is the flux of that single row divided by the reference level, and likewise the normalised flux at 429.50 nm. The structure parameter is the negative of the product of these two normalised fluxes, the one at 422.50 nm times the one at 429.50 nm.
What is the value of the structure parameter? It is -1.05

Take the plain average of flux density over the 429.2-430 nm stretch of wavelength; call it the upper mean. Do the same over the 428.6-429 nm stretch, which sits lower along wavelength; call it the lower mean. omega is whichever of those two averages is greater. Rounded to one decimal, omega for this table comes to 30.2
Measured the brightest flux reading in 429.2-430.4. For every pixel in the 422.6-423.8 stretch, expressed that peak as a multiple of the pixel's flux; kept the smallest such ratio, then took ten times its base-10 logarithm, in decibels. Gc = -0.19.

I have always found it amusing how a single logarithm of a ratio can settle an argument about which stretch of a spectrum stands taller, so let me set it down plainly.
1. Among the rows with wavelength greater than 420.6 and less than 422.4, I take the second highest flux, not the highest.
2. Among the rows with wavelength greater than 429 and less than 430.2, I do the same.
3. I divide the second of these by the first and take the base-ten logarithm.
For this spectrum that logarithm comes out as -0.10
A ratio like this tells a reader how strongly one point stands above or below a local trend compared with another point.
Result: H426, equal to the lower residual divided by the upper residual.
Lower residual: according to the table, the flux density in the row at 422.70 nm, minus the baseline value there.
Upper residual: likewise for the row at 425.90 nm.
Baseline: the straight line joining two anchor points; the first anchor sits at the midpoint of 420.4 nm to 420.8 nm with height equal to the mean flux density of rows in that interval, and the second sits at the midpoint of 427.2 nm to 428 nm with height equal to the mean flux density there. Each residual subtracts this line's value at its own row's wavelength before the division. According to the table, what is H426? -1.44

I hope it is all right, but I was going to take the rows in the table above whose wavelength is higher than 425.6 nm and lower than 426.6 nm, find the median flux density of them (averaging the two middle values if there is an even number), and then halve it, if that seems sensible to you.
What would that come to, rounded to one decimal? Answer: 16.5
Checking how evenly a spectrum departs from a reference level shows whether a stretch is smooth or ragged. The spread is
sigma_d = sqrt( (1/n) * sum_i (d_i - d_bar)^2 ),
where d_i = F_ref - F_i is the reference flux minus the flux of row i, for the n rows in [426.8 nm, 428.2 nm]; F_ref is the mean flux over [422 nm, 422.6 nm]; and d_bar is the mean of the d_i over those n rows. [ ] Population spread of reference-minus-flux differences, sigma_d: 6.9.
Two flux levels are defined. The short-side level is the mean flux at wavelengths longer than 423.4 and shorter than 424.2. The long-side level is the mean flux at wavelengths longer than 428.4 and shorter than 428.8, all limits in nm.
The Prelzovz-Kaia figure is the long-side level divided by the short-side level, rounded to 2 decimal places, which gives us 1.07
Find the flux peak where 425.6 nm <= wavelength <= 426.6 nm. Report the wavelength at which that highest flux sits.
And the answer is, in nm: 425.90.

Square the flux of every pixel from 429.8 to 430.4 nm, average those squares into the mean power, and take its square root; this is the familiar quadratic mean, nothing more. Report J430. 27.9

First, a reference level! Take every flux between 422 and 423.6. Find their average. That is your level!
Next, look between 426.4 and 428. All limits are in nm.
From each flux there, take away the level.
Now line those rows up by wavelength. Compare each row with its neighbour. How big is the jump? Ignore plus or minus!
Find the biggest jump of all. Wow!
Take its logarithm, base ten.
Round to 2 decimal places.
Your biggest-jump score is 1.14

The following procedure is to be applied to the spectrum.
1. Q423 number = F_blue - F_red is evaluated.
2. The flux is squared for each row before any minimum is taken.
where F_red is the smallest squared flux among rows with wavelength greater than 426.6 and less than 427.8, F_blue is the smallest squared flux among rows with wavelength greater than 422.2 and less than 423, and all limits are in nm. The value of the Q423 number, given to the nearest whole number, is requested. -233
